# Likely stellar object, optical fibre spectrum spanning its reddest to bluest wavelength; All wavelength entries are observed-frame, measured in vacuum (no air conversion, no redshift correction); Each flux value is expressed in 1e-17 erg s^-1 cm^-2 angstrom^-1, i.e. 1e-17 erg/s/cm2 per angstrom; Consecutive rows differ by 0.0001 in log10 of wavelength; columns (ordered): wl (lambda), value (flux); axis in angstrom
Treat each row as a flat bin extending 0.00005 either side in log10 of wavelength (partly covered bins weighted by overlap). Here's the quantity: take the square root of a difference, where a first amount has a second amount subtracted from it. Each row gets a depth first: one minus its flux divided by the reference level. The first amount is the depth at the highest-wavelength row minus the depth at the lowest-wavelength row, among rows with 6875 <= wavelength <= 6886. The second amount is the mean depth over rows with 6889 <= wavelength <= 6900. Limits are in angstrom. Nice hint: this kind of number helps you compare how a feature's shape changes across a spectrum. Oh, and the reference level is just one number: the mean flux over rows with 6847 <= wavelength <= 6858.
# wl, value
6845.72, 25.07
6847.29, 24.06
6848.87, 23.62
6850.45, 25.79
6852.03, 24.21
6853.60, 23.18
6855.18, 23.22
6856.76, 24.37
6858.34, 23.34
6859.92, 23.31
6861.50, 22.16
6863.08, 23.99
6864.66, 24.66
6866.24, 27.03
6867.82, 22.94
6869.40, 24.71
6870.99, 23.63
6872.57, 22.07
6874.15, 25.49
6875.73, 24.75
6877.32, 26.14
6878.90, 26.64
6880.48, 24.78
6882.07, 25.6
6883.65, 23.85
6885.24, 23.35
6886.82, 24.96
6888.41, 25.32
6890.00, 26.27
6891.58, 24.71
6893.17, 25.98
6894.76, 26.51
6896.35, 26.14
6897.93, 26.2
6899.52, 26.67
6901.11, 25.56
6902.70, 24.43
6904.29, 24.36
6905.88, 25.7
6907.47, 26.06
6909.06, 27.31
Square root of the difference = 0.38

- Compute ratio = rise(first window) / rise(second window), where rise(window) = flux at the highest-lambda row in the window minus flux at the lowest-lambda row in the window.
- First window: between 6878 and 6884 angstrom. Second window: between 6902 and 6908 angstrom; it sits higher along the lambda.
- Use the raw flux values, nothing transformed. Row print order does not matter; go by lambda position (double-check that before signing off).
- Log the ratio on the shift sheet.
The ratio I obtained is -1.71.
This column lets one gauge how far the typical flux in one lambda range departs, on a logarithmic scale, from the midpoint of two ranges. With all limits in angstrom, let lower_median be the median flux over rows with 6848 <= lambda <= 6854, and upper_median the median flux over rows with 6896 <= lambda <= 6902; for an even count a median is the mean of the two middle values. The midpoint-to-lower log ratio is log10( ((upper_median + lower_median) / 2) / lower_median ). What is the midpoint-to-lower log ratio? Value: 0.020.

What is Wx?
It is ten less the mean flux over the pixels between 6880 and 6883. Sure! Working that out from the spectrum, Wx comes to -15.2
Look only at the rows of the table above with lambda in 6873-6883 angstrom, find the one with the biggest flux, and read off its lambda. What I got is 6878.90 angstrom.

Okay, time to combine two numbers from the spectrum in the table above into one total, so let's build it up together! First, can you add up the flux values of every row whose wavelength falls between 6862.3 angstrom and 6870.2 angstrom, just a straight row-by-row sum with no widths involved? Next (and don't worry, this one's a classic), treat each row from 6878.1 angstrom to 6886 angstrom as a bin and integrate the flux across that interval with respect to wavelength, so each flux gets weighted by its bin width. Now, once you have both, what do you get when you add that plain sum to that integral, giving 320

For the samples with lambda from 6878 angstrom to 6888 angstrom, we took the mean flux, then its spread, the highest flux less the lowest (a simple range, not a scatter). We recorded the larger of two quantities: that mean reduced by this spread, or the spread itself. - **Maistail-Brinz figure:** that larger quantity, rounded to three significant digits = 21.6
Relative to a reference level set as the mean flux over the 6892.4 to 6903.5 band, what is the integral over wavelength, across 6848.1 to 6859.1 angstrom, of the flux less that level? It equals -22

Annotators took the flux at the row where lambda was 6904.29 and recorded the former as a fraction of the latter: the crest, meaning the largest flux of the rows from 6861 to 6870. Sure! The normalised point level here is 0.90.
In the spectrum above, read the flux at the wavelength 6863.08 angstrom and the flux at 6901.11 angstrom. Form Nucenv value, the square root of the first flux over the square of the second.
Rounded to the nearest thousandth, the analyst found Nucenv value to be 0.192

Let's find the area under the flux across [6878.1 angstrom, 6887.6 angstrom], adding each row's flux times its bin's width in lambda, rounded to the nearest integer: 236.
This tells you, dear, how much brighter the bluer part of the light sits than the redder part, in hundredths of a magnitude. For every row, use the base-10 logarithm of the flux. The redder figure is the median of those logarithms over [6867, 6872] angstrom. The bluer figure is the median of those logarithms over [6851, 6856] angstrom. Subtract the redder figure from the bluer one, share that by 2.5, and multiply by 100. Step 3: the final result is -0.30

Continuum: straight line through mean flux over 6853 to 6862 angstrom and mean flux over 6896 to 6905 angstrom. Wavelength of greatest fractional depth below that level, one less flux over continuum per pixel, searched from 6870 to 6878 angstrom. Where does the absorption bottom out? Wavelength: 6872.57 angstrom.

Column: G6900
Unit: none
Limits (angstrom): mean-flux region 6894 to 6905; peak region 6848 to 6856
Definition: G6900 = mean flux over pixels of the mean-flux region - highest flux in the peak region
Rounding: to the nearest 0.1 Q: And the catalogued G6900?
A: -0.1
